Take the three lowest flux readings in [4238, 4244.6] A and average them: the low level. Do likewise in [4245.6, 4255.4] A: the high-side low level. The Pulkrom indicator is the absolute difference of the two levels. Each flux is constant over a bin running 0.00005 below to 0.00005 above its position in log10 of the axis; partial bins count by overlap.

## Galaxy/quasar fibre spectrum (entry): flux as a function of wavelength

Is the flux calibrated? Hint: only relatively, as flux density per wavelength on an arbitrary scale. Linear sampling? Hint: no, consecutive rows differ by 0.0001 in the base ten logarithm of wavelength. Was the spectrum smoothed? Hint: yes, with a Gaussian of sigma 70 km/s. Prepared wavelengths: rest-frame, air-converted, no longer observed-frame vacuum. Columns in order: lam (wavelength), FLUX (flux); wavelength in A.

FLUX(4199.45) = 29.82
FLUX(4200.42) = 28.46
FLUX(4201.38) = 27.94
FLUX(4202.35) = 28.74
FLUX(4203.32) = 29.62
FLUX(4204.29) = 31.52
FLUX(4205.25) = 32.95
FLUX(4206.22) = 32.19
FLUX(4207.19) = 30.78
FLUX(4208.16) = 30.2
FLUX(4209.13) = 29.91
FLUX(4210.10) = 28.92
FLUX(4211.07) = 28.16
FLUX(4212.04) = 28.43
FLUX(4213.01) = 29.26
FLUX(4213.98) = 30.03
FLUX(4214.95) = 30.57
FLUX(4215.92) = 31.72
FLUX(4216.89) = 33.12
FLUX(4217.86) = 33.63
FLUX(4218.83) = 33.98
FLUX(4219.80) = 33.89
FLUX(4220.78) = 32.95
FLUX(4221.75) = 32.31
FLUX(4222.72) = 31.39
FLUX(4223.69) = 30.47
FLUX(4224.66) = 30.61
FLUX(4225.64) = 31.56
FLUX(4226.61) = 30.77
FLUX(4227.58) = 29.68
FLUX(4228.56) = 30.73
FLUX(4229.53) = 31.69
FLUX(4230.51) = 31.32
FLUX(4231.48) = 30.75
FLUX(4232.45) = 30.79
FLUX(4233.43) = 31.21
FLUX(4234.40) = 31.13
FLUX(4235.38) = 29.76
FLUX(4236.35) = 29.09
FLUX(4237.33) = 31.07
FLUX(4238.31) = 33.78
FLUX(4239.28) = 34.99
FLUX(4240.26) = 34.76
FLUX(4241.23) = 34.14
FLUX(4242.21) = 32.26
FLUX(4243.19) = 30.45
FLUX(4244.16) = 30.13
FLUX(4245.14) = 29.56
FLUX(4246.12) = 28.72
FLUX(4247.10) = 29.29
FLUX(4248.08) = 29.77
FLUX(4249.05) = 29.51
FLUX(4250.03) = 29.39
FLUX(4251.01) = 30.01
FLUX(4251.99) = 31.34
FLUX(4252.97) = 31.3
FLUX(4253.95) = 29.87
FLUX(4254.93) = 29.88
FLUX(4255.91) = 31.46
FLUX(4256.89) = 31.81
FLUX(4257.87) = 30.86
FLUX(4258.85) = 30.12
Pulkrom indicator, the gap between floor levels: 1.8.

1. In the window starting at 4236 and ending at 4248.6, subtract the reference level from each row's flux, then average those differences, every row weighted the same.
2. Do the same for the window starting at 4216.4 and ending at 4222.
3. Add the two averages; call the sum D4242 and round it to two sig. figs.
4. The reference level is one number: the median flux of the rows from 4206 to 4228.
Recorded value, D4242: 3.2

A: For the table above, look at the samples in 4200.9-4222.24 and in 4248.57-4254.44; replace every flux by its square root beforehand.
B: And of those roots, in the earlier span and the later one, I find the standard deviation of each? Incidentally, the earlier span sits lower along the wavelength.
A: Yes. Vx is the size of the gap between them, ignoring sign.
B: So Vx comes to 0.10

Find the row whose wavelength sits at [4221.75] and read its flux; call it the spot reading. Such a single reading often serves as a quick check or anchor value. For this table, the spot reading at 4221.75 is 32.31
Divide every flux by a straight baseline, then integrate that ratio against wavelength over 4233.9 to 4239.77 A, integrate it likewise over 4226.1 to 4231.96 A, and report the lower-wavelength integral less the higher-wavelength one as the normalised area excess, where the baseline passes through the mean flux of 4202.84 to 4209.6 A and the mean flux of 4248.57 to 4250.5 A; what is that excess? -0.23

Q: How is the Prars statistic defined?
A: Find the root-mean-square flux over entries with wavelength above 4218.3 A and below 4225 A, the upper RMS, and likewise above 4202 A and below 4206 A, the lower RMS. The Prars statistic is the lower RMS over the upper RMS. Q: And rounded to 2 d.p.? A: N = 0.95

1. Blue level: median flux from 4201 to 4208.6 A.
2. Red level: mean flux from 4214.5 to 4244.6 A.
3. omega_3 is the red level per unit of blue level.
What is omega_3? 1.042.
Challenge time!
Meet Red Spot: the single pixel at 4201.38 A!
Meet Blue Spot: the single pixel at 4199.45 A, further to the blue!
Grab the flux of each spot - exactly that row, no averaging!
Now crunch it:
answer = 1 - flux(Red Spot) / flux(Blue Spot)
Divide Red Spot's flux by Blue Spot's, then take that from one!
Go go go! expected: 0.06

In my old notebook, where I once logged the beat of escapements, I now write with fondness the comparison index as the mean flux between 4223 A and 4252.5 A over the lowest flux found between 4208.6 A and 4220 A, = 1.10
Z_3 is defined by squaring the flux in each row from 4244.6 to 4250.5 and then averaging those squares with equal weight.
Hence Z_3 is 863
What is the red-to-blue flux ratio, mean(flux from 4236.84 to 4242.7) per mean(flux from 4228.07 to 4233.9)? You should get 1.08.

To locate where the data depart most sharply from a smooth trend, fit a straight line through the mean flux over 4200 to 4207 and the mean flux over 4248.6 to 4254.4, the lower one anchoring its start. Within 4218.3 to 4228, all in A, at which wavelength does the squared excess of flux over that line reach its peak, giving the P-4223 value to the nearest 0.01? 4218.83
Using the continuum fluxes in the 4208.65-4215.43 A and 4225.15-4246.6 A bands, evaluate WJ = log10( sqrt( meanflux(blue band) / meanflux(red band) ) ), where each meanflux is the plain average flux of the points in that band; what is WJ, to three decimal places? -0.014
